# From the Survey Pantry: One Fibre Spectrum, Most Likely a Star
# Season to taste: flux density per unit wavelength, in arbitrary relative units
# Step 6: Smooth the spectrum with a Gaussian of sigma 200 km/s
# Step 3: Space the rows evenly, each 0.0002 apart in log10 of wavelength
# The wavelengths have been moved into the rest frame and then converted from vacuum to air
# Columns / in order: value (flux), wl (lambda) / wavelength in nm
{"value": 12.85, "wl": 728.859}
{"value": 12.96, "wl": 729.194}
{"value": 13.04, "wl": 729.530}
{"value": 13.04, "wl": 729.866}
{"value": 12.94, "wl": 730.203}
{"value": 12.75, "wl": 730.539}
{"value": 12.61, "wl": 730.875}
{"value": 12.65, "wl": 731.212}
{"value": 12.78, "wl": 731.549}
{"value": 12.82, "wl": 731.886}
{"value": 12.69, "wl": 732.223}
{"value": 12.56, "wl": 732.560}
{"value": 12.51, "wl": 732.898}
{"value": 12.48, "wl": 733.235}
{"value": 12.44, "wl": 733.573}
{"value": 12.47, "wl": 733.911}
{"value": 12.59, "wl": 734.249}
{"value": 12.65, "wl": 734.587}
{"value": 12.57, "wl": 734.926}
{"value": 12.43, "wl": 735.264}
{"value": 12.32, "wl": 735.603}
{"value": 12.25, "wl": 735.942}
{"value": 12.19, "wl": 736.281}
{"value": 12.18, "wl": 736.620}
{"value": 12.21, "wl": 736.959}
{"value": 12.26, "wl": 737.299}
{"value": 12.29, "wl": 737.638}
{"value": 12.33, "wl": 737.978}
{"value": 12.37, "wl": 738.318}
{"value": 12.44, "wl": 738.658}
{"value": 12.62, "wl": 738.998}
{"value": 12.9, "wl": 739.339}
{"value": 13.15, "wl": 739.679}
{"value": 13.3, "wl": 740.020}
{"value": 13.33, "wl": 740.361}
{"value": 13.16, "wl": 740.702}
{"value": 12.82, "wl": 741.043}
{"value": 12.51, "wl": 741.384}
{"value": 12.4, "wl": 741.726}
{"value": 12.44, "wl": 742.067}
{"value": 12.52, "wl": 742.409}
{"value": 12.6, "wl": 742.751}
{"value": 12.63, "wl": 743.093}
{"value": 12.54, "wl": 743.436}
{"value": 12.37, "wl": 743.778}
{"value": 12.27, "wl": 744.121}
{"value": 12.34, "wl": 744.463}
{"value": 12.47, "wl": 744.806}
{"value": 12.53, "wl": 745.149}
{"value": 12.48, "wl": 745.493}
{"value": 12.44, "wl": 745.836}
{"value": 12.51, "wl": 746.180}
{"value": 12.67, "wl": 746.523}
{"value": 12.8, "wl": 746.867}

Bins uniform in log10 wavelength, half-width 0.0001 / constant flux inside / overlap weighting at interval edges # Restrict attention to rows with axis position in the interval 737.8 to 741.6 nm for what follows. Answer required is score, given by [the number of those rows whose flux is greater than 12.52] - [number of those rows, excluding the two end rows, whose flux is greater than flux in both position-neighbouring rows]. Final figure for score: 6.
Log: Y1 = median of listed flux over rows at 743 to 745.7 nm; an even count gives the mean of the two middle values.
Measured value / 12.5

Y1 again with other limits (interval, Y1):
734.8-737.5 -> 12.3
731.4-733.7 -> 12.6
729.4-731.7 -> 12.8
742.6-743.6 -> 12.6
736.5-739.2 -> 12.3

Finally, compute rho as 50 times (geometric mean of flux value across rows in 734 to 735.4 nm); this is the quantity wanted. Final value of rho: 628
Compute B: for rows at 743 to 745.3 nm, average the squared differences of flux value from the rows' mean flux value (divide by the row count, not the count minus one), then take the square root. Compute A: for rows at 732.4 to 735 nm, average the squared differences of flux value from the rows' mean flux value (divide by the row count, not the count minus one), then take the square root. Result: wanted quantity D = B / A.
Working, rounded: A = 0.066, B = 0.12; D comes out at 1.8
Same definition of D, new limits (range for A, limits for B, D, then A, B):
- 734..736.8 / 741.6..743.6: 0.5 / 0.177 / 0.08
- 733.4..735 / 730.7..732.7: 1.2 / 0.078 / 0.09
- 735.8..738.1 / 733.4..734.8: 1.7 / 0.051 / 0.09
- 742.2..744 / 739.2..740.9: 1.7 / 0.090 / 0.15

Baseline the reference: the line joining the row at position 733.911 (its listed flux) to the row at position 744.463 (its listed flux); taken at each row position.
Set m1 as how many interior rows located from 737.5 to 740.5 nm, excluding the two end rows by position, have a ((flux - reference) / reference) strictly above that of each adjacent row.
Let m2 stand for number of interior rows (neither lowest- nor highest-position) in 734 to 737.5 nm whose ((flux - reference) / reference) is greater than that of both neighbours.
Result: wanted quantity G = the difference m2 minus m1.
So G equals 1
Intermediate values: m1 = 0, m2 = 1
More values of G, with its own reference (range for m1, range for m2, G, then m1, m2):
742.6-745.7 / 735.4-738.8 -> -2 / 2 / 0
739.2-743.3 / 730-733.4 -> 0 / 1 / 1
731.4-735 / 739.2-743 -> -1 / 2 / 1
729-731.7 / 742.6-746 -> 1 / 1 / 2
